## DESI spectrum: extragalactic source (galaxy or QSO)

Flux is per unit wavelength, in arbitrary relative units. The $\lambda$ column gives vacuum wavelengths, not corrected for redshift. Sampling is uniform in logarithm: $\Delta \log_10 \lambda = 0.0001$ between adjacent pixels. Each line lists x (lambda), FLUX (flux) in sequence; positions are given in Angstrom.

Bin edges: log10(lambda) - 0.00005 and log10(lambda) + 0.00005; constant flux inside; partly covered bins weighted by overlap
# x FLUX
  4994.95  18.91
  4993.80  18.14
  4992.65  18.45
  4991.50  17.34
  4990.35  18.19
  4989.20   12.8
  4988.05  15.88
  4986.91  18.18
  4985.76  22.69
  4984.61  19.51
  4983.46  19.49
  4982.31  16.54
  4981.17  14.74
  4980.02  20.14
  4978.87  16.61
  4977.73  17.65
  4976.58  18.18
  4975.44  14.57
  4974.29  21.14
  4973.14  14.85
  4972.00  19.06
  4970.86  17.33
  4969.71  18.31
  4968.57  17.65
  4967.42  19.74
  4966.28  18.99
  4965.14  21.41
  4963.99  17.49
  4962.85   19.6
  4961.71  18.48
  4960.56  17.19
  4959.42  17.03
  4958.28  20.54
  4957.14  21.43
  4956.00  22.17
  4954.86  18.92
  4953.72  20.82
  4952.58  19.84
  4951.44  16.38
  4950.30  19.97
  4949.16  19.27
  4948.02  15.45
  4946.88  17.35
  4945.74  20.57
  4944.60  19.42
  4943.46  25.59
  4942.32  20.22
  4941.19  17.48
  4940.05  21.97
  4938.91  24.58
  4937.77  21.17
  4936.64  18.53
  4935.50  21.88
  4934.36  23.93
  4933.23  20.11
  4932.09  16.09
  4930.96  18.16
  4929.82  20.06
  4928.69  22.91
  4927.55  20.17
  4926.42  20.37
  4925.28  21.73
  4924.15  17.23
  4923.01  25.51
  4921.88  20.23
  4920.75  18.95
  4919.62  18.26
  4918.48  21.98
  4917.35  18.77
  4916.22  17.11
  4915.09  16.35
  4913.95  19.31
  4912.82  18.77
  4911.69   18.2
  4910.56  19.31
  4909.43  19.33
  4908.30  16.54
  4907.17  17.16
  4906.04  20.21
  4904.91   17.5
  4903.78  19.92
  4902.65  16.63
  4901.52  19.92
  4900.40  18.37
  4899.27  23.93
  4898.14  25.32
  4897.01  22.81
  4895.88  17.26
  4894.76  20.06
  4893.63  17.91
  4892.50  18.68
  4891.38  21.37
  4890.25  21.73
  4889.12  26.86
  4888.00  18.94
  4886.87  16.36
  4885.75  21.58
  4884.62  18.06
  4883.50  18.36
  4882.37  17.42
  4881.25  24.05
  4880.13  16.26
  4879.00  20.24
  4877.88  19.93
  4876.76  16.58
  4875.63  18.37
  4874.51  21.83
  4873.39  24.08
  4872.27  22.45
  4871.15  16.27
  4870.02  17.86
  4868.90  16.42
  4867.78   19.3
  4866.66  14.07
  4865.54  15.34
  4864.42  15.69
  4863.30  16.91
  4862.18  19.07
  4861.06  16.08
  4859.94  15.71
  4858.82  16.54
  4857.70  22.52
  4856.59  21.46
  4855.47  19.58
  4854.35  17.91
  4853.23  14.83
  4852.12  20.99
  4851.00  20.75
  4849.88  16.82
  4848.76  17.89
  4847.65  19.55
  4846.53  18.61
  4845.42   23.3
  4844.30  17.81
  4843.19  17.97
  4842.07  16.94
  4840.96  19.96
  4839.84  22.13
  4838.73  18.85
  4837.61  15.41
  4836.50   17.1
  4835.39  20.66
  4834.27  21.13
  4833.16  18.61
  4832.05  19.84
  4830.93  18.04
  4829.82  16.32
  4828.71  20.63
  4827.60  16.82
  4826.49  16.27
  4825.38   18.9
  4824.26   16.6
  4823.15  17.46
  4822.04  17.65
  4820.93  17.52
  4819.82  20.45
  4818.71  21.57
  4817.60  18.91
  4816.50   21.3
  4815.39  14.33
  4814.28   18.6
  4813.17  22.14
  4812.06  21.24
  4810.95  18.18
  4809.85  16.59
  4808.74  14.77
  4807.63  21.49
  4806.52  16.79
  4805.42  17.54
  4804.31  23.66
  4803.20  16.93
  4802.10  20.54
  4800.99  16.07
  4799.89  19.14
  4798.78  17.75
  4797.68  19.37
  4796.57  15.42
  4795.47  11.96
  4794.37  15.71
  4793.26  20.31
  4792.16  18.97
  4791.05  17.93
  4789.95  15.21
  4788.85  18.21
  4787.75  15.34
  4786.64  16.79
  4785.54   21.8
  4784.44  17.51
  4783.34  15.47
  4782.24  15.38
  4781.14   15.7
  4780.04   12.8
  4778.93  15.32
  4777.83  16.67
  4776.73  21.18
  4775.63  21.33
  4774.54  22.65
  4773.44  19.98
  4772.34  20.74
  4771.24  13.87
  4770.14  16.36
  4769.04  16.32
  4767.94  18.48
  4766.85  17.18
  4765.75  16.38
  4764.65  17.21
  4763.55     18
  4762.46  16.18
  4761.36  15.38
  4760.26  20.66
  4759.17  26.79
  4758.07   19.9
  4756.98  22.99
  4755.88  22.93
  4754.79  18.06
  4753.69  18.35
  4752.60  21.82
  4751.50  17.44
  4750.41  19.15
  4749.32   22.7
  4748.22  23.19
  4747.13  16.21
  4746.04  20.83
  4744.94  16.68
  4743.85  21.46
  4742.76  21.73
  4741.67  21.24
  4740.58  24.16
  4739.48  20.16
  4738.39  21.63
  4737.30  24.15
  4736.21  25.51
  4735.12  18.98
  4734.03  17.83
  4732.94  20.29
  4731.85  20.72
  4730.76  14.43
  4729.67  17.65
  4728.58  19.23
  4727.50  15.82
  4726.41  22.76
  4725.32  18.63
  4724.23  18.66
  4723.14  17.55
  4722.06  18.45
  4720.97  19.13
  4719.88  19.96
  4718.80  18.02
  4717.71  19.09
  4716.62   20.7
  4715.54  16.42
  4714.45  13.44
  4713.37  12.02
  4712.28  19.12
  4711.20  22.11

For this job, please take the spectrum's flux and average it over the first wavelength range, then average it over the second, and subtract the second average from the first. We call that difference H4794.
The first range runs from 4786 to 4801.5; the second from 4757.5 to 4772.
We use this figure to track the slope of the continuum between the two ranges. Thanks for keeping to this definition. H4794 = -0.9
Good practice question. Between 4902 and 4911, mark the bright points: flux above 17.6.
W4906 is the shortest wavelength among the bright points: 4903.78 Angstrom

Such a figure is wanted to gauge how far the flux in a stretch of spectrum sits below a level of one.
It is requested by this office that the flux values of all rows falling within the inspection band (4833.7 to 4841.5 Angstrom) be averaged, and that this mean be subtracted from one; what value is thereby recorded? -18.3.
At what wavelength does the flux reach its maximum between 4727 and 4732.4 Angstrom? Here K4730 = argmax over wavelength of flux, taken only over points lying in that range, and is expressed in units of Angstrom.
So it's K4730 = 4731.85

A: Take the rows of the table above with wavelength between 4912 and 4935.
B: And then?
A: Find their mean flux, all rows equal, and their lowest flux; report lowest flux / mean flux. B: 0.81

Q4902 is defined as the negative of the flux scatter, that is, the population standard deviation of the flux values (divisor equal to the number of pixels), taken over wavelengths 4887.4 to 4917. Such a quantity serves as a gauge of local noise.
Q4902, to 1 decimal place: -2.6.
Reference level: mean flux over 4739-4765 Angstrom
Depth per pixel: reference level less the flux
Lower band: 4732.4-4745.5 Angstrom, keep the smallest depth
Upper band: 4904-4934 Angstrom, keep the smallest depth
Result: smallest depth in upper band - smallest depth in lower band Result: 0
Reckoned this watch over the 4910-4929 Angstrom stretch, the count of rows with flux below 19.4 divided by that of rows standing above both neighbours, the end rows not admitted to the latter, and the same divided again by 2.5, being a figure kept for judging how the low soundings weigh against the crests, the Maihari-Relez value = 1.0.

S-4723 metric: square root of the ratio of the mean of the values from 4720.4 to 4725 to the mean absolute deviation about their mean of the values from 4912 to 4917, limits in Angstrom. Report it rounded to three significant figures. 4.00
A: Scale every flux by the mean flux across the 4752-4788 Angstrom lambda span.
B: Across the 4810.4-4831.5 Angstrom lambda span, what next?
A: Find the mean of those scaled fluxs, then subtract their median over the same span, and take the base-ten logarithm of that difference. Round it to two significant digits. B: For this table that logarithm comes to -1.7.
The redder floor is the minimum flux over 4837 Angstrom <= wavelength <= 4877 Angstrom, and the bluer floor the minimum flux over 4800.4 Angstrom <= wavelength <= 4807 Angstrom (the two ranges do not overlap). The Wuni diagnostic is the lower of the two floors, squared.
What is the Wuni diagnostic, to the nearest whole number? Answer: 198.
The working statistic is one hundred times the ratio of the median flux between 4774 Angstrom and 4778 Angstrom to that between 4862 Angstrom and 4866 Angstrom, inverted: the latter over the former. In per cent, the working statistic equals 77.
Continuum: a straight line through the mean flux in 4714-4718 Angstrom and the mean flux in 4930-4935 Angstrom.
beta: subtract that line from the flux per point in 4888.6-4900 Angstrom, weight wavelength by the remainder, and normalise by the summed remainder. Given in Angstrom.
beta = 4894.2 Angstrom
